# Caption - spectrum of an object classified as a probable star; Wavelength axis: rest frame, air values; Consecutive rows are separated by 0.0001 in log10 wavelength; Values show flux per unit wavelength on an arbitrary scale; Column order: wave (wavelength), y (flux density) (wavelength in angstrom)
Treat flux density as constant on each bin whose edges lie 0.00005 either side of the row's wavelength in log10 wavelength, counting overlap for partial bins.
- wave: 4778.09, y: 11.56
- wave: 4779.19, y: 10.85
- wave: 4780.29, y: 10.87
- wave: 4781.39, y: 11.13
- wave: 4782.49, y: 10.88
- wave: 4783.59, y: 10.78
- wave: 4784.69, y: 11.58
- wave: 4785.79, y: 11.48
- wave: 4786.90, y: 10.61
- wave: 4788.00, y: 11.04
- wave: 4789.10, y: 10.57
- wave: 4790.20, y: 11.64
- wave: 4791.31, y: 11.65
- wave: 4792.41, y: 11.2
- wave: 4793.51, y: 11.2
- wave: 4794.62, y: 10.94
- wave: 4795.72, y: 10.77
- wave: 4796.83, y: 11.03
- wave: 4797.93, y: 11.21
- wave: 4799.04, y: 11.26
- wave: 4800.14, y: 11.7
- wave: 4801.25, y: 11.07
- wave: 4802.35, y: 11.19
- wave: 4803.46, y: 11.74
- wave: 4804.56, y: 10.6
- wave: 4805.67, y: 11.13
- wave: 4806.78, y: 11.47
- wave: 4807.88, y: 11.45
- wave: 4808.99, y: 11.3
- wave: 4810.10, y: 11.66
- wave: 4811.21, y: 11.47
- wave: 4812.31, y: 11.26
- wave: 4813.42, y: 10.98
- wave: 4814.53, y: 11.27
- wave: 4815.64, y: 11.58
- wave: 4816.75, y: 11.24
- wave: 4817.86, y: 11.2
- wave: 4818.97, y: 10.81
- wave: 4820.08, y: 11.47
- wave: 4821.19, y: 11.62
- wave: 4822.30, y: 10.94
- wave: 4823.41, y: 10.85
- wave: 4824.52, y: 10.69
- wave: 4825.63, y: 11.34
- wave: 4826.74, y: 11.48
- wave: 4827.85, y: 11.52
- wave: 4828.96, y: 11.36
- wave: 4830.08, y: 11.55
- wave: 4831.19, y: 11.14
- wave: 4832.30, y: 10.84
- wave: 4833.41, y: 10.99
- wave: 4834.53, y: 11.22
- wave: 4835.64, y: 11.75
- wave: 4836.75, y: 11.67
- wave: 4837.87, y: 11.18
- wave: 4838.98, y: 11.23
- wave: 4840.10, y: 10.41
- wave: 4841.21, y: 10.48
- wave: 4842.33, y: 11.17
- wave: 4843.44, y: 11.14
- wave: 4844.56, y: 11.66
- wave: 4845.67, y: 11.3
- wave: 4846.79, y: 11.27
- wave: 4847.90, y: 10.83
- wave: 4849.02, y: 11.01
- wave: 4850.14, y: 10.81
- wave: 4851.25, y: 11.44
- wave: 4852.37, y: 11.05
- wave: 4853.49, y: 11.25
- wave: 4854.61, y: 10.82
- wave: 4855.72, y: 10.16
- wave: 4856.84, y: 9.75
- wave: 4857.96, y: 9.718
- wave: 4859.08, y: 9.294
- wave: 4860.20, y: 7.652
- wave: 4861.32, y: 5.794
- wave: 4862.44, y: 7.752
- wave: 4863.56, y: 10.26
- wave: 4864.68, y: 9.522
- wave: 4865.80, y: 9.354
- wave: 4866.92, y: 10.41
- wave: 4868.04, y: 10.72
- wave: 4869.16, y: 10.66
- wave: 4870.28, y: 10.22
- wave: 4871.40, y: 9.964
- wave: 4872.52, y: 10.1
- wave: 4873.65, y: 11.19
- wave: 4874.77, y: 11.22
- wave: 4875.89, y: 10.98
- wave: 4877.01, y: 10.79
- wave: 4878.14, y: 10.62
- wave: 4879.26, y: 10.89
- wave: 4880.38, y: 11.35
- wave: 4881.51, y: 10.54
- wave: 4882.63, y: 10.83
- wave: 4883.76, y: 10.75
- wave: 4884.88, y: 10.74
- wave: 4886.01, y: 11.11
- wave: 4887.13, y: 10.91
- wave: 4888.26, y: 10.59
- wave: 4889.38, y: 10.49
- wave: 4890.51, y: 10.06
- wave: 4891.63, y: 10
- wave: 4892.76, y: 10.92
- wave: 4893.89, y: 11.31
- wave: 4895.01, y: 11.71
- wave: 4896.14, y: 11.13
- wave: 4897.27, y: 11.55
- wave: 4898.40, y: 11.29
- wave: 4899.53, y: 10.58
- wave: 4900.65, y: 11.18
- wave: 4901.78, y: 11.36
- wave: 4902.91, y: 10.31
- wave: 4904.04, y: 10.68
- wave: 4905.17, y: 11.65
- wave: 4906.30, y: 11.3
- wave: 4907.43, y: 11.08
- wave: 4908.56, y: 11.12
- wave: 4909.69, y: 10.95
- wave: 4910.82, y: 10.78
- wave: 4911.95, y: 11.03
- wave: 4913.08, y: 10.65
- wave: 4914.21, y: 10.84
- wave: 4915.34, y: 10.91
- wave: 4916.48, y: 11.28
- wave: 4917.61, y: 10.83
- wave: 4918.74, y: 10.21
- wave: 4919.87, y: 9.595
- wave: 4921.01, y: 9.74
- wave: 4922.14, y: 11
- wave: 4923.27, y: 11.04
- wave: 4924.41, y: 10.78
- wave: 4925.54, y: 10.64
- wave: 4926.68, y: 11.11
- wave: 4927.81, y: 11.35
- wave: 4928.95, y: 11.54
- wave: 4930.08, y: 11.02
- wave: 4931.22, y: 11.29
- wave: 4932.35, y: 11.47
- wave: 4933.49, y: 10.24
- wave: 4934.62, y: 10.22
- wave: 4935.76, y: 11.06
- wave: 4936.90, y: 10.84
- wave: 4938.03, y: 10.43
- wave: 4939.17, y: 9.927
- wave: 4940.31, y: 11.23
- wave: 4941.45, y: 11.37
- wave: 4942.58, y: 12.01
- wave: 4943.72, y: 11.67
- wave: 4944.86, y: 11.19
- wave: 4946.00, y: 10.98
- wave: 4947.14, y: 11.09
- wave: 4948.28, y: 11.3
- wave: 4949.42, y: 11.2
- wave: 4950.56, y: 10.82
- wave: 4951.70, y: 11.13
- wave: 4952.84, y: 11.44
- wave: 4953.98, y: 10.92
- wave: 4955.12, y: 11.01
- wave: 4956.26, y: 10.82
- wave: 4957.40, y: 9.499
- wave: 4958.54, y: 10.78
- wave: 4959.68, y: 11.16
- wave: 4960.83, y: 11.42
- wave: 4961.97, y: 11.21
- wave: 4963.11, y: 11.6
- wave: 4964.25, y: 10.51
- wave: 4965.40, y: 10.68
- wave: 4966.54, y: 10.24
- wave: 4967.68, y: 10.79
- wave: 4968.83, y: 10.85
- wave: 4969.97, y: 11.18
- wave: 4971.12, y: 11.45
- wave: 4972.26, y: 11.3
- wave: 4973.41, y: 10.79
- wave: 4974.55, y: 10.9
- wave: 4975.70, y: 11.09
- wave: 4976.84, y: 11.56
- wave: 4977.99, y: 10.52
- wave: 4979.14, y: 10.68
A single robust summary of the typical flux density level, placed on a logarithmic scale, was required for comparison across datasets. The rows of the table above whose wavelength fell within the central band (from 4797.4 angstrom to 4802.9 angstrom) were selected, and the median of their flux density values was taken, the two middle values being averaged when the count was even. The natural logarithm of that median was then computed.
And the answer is 2.42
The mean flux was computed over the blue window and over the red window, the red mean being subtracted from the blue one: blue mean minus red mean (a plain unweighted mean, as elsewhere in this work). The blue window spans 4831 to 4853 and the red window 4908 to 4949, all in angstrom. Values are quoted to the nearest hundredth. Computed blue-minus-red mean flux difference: 0.22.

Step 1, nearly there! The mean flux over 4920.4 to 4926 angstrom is 10.6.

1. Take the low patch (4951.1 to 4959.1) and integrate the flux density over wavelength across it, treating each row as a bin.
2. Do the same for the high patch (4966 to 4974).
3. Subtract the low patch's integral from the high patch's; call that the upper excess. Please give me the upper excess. 1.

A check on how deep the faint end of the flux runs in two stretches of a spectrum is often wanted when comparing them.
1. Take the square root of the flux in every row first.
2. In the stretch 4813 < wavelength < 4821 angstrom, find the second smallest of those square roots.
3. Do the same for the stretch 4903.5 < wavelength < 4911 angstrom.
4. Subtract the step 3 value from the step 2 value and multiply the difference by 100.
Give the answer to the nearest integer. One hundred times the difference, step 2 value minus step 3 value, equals 3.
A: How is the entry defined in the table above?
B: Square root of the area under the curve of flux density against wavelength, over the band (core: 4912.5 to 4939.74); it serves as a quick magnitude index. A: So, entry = 17.1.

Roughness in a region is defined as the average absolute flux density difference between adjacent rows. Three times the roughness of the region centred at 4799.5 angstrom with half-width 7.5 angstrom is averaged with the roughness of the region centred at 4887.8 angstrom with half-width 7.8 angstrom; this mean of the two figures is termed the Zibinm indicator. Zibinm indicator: 0.71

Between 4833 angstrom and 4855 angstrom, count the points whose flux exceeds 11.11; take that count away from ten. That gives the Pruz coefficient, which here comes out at -2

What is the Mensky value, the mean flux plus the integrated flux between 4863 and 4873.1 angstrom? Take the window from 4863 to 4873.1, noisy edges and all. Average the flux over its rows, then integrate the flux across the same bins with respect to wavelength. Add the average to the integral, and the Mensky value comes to 112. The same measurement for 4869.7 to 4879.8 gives 118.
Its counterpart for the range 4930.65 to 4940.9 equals 121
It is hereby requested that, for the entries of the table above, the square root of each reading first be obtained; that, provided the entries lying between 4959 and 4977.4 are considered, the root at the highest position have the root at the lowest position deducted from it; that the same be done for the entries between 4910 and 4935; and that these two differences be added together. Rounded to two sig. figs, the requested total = -0.027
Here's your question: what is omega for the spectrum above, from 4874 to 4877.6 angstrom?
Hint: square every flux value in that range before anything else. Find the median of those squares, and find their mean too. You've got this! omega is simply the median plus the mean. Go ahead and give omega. 242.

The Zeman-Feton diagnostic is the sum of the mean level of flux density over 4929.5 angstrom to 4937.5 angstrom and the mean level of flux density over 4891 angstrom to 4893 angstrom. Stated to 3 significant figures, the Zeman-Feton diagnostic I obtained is 21.3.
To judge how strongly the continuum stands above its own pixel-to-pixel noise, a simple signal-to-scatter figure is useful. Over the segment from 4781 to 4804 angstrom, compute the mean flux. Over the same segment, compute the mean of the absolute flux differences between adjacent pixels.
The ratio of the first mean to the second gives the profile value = 31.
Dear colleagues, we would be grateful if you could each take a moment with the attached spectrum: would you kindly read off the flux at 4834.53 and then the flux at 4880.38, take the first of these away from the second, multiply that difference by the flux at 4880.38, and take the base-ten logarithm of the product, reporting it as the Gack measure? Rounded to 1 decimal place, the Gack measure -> 0.2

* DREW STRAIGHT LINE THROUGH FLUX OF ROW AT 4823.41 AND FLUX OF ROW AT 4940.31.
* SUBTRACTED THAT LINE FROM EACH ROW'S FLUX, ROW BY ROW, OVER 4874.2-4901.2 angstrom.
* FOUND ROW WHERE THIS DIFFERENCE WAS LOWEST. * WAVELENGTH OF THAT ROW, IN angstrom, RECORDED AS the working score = 4891.63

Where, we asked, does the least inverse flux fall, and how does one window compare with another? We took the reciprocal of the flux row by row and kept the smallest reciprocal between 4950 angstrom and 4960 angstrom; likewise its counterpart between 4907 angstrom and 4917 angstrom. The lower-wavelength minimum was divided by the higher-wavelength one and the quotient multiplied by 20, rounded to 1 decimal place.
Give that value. 20.3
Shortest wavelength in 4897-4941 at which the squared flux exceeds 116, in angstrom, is 4897.27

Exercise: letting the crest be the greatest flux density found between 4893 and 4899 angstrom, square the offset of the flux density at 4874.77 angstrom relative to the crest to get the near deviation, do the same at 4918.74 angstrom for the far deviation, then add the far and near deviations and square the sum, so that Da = 6.2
